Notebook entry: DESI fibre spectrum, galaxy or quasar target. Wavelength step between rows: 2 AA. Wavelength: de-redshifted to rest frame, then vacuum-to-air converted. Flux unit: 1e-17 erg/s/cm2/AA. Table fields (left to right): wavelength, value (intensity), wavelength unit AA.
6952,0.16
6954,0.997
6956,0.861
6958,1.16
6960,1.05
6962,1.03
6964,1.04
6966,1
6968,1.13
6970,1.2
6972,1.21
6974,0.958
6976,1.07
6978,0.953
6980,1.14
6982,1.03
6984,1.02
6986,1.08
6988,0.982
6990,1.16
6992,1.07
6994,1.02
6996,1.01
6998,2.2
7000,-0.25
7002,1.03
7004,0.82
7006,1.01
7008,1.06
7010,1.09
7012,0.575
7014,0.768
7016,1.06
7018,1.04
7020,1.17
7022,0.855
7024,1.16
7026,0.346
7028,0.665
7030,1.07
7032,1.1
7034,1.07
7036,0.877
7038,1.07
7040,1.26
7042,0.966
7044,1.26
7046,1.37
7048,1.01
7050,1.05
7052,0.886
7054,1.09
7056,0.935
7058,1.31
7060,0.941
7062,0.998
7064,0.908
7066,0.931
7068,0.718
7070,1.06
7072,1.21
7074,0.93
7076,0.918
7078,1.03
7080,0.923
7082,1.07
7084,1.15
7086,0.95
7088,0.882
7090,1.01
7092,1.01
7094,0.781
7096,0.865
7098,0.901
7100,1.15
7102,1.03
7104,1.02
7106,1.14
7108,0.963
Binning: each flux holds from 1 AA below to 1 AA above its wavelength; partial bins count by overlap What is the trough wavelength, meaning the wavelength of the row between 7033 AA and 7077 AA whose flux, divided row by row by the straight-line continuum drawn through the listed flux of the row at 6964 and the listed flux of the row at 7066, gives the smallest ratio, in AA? 7068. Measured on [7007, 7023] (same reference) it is 7012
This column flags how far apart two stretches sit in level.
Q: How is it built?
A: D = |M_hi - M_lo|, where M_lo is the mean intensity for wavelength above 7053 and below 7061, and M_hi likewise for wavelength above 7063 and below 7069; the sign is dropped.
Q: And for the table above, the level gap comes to 0.22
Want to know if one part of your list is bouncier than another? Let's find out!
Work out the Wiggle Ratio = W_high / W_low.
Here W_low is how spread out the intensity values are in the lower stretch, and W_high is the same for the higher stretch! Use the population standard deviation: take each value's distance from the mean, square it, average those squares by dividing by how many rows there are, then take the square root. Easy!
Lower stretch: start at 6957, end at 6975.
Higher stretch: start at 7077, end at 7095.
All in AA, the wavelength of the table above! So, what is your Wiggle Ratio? 1.2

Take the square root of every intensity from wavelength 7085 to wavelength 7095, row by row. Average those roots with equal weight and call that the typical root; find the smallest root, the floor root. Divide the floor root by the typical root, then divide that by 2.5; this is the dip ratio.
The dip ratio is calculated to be 0.368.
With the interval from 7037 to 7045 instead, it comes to 0.369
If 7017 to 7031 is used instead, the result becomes 0.252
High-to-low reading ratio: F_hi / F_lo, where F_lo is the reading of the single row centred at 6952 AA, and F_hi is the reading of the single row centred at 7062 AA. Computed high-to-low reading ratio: 6.24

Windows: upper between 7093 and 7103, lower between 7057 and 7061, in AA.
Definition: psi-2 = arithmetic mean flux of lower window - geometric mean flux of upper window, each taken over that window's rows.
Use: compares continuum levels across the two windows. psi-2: 0.19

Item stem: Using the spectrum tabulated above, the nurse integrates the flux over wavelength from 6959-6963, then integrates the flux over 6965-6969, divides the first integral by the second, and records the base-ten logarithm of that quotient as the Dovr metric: -0.010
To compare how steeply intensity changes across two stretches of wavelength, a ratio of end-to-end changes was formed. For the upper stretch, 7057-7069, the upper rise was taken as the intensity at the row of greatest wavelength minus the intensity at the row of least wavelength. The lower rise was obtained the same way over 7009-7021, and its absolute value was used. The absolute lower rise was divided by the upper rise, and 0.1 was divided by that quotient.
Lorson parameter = -0.74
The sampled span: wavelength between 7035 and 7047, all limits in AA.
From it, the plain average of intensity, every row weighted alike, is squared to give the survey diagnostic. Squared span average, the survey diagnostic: 1.29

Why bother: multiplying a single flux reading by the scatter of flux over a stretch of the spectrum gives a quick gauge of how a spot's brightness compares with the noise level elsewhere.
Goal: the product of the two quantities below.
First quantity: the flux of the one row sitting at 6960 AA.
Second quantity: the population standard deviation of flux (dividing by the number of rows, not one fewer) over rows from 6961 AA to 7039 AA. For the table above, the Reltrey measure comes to 0.34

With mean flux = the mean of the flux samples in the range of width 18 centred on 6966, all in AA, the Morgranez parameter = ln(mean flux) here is 0.08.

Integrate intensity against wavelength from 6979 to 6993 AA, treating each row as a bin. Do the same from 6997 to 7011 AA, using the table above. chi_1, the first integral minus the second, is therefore 1.0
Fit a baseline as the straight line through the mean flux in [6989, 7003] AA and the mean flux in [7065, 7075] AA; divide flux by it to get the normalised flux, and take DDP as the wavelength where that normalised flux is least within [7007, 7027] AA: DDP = 7026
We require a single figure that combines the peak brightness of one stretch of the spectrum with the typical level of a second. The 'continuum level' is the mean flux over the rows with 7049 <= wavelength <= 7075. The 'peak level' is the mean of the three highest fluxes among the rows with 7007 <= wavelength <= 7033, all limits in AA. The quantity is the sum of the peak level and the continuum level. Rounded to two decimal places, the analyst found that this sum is 2.14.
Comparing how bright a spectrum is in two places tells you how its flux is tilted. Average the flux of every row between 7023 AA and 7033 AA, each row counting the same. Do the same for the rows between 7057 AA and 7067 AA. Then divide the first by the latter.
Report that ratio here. 0.85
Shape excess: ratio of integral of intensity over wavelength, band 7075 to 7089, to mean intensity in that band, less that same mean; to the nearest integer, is 13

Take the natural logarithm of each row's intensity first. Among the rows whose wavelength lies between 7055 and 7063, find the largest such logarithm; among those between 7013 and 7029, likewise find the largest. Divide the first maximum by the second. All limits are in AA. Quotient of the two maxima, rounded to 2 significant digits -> 1.7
